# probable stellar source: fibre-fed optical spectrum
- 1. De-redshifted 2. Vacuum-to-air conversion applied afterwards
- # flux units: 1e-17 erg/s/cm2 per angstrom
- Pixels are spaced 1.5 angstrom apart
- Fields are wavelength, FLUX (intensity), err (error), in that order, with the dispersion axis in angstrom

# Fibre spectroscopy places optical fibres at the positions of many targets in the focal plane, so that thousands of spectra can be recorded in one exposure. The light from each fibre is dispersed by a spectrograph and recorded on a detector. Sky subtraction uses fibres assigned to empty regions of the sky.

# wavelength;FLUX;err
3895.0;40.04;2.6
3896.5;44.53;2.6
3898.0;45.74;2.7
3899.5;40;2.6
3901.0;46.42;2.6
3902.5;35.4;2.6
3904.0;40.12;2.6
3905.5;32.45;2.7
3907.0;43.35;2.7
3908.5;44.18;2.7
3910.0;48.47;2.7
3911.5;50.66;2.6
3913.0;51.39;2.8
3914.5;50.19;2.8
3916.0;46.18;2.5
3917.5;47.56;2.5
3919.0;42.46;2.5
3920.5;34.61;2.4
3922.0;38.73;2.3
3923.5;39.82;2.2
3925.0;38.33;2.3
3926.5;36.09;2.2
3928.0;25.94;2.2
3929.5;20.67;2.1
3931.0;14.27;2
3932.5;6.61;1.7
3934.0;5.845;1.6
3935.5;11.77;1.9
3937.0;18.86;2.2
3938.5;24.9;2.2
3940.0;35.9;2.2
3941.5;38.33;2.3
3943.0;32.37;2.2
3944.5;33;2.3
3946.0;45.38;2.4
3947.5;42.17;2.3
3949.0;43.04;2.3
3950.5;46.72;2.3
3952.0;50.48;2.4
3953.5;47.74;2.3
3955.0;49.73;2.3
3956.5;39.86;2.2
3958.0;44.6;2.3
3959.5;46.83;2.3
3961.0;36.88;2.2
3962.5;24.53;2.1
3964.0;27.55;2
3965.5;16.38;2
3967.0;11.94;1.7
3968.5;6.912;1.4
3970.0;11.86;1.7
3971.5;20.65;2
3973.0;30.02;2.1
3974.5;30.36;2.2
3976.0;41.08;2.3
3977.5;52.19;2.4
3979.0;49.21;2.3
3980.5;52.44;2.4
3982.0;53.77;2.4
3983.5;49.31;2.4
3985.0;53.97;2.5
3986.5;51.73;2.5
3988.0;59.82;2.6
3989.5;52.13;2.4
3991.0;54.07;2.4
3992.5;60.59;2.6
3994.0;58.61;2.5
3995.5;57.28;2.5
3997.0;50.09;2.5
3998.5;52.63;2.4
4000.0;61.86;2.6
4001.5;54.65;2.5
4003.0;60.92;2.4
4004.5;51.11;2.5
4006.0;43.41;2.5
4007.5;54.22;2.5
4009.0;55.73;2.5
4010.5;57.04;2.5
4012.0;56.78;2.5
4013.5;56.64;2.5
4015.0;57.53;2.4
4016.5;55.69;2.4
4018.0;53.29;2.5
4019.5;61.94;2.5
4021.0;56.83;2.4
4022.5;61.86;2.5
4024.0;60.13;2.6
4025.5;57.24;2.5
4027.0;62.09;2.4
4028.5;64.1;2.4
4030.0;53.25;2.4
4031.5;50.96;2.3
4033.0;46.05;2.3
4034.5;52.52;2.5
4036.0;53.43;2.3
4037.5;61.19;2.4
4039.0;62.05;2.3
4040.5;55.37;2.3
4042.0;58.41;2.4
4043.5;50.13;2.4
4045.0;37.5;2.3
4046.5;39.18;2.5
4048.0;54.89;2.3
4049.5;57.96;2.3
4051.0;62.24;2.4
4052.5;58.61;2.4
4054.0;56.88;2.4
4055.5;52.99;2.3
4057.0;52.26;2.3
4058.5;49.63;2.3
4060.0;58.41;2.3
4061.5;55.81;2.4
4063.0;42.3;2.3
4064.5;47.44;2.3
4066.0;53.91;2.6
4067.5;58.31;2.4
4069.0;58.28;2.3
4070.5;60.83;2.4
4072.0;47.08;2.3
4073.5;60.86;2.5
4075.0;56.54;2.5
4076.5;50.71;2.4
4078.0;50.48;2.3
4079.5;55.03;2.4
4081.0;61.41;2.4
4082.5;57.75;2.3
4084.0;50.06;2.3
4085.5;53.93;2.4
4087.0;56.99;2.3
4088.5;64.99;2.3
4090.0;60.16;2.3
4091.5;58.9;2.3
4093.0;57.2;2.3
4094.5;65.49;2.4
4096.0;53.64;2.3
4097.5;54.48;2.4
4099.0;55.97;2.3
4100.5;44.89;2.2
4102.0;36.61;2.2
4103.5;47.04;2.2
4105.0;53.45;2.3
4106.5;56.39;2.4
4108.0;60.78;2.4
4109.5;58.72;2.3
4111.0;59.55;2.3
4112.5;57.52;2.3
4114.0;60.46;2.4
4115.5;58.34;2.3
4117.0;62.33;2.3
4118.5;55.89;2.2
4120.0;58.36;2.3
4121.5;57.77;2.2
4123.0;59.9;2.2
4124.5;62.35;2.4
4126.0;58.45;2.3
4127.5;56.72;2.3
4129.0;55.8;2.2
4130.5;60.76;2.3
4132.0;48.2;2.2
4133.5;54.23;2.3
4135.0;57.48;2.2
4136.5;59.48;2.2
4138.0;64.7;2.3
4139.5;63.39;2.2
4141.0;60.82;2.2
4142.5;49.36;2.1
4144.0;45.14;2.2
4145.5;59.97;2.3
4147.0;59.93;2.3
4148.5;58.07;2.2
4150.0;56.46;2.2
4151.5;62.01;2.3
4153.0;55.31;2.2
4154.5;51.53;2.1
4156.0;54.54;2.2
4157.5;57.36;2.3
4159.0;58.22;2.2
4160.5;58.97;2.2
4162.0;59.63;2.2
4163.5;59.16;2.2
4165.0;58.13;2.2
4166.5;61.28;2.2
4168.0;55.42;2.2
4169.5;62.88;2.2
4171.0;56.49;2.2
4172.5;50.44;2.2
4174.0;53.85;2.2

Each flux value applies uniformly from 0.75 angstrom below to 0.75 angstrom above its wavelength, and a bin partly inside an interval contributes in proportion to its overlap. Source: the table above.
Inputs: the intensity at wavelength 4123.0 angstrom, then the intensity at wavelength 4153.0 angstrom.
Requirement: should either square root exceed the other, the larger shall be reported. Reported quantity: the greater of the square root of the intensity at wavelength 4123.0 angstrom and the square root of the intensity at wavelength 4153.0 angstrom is 7.74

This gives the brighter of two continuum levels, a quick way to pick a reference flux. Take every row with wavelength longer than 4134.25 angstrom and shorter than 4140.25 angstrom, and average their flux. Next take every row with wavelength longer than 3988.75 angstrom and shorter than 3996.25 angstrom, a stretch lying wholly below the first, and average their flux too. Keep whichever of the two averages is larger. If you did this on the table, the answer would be 61.3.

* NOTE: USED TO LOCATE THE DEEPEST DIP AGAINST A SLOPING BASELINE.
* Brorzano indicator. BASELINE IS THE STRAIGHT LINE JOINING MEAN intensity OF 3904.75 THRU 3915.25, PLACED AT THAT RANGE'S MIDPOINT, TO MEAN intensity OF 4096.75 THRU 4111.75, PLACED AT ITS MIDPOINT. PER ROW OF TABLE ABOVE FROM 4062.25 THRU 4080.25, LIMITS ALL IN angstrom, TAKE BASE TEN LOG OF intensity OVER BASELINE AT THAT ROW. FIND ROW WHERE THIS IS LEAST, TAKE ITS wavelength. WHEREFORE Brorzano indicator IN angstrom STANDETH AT 4063.0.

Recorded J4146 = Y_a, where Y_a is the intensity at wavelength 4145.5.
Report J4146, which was 59.97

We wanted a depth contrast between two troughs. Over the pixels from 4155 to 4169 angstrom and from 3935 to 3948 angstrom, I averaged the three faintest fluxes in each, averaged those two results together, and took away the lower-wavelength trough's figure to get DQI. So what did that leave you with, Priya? 19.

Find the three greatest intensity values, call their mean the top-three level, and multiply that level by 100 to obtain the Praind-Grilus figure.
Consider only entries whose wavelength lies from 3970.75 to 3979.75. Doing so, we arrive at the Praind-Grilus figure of 4749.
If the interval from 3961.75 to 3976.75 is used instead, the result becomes 3382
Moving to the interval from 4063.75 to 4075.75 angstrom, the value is 6000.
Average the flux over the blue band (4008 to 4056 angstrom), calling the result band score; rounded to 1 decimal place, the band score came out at 55.6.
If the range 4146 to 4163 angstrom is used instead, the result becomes 57.5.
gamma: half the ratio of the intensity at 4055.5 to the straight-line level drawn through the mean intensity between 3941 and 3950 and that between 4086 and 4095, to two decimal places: 0.48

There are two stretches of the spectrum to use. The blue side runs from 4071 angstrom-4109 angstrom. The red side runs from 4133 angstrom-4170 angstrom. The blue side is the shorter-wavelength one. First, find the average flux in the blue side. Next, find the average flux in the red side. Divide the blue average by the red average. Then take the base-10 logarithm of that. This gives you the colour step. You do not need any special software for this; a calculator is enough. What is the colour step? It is -0.022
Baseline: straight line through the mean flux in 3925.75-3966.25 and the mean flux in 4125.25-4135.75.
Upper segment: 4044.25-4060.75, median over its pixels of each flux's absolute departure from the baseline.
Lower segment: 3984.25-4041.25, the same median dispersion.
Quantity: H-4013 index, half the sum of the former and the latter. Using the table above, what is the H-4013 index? 12.6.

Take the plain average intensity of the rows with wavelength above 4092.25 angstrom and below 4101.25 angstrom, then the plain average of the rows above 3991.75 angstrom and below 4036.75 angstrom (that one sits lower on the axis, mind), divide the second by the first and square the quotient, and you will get 1.0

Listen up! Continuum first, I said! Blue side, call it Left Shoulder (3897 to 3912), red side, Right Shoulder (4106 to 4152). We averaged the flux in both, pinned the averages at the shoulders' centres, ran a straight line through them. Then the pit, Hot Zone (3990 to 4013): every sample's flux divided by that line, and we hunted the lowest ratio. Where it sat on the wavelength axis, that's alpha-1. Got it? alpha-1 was 4006.0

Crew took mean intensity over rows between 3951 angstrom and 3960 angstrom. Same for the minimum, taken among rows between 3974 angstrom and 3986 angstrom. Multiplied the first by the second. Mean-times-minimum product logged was 1413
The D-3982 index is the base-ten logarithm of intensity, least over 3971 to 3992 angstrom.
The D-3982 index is 1.31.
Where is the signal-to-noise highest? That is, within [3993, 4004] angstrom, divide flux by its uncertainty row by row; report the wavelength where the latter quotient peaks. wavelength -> 4003.0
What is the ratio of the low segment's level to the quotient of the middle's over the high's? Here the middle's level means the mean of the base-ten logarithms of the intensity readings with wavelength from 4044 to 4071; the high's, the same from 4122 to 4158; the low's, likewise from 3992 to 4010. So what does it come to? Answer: 1.77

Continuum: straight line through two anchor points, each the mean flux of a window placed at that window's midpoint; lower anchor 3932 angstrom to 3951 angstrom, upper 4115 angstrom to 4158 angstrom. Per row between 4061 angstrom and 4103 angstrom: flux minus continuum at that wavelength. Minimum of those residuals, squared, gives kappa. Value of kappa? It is 252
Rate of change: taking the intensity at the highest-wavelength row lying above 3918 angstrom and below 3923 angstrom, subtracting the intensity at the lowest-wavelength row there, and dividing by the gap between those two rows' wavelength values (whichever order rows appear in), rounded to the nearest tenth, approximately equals -1.2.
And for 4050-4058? -1.7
